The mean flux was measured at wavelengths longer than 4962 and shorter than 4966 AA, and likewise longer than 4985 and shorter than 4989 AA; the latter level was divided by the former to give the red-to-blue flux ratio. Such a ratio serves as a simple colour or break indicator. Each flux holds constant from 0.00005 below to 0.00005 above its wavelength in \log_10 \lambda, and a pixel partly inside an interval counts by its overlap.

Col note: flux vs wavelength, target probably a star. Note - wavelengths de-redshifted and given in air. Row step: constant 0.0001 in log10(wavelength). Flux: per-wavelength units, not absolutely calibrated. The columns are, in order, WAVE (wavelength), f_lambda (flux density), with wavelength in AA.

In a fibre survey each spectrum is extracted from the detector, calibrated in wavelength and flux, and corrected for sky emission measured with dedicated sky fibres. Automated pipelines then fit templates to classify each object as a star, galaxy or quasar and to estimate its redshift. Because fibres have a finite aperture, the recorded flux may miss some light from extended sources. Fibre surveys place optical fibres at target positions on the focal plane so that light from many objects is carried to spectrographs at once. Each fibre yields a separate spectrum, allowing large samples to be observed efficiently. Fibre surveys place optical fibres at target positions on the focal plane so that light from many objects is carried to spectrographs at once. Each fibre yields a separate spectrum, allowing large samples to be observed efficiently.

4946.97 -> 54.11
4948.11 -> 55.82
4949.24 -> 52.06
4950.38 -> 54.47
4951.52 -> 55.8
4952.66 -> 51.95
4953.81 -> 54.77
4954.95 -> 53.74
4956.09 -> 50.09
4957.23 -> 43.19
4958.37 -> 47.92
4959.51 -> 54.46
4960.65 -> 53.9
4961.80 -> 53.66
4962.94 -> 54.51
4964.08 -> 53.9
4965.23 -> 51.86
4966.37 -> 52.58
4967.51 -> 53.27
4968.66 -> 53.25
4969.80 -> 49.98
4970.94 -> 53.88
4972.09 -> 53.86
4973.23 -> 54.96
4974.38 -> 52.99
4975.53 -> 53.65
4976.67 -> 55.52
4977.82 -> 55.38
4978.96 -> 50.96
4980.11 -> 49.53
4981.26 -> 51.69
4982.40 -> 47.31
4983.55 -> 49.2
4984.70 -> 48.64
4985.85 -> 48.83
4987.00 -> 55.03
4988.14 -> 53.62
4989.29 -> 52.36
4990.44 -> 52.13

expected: 0.98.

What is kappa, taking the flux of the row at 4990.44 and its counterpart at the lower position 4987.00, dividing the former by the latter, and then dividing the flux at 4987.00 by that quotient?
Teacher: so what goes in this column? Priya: 58.1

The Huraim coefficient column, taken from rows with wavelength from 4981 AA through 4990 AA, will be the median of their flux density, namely 50.4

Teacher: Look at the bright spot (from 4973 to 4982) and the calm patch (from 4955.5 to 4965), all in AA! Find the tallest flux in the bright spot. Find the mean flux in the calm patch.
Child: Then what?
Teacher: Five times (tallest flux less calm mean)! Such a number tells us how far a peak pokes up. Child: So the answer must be 20.3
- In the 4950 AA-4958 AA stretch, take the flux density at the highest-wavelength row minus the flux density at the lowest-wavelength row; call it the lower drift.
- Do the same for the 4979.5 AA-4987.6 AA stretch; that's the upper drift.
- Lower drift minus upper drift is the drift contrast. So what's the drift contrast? -17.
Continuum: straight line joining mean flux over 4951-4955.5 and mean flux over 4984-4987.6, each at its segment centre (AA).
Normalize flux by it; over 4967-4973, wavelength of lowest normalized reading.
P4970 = 4969.80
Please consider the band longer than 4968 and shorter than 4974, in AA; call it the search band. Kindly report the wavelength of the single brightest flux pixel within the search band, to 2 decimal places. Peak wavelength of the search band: 4973.23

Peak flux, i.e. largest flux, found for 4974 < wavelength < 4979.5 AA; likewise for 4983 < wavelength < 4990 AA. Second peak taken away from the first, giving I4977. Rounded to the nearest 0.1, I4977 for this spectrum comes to 0.5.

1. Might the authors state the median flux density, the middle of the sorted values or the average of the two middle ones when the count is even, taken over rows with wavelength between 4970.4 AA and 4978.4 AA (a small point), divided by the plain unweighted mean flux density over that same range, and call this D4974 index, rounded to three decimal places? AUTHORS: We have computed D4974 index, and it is 0.992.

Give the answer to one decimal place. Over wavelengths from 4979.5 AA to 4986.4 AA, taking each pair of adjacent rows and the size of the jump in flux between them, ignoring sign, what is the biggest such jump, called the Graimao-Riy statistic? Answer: 4.4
